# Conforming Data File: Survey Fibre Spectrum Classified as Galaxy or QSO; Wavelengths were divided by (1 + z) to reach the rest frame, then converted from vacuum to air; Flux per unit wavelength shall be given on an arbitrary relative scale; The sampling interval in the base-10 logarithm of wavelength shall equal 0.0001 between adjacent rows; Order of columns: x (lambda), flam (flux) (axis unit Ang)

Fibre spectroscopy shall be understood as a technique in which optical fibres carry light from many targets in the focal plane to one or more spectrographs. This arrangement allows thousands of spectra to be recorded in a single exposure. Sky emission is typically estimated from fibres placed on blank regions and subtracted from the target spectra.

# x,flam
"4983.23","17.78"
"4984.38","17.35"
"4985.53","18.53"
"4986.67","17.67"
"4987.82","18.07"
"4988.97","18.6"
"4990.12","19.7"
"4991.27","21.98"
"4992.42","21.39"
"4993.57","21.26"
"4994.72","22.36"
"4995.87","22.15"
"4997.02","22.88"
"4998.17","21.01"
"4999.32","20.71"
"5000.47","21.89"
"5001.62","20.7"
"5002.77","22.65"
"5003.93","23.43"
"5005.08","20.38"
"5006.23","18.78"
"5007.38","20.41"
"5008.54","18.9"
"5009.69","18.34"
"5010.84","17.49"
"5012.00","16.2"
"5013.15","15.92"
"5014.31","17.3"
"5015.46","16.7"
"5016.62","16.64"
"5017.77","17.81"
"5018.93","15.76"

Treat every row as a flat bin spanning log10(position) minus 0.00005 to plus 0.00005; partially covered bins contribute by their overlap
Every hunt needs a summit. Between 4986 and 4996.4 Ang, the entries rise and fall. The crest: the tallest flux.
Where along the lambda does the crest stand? 4994.72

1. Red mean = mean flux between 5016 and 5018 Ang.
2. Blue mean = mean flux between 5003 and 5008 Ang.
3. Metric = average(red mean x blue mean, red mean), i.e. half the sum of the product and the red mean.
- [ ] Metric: 187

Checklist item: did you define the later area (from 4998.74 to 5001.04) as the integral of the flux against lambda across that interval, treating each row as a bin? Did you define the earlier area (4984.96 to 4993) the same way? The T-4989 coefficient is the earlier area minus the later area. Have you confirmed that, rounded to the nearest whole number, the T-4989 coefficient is 107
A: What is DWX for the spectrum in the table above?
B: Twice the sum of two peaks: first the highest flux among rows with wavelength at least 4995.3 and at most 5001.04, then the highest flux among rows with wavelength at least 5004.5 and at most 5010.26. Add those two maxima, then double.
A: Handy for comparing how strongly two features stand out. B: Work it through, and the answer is 86.6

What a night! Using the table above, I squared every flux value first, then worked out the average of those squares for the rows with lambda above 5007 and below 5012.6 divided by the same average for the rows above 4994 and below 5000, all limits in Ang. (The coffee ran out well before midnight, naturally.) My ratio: 0.70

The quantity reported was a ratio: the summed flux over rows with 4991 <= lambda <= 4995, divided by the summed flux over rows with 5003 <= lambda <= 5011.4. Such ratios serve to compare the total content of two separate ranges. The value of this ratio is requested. 0.6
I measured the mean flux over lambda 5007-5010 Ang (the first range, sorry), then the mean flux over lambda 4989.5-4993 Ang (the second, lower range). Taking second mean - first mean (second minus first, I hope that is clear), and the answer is 1.8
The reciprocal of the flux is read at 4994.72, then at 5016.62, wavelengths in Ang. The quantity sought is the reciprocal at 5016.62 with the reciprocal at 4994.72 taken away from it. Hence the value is 0.015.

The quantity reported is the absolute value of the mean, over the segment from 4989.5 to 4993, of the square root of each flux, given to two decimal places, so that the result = 4.58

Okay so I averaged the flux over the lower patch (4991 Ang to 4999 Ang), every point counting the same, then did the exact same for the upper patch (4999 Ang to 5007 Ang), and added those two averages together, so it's 43.1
